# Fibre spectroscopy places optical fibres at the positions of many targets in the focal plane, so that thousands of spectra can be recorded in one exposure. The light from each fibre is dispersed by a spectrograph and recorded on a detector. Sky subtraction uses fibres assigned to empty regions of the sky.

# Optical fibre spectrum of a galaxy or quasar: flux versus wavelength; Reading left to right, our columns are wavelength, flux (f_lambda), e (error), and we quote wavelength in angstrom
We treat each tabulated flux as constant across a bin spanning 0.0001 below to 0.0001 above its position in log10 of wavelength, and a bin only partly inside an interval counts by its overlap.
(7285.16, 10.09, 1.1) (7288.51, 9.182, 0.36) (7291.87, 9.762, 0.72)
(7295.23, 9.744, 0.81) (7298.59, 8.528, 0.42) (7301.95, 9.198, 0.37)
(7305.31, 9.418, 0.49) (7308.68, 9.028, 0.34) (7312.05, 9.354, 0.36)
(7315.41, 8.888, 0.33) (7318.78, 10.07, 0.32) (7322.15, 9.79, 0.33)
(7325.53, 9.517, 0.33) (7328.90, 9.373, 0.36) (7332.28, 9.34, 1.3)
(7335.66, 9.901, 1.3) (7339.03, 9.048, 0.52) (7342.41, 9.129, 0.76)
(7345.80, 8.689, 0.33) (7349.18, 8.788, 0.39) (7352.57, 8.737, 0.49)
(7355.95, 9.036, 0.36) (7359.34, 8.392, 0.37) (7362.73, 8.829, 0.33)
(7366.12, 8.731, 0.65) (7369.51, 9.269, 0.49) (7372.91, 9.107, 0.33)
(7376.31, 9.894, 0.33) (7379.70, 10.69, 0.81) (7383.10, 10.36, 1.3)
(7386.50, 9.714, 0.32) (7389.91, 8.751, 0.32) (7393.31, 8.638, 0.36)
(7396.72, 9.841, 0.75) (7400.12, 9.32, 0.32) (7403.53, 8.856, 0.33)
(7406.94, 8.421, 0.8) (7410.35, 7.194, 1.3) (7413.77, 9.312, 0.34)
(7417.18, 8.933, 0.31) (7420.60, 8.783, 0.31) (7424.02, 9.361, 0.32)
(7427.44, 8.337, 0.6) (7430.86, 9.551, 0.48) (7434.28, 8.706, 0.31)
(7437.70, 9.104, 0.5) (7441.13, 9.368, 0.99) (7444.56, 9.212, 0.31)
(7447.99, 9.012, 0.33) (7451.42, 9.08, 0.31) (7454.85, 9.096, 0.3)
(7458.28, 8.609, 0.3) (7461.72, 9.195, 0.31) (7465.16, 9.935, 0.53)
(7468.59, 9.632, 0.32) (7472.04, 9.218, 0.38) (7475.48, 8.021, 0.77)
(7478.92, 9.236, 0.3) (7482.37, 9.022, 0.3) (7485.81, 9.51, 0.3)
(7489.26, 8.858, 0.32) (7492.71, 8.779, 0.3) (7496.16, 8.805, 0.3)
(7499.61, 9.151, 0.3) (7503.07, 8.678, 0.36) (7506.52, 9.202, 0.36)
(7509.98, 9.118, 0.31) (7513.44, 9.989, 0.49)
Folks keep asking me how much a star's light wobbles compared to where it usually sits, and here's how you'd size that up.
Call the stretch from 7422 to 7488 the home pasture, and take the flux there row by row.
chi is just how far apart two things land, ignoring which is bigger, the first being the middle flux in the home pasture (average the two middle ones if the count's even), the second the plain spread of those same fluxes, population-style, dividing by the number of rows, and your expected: 8.75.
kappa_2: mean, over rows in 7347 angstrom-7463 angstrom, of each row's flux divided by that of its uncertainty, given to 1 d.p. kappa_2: 22.7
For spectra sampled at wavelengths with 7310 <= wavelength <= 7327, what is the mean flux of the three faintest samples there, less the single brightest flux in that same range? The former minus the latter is -0.8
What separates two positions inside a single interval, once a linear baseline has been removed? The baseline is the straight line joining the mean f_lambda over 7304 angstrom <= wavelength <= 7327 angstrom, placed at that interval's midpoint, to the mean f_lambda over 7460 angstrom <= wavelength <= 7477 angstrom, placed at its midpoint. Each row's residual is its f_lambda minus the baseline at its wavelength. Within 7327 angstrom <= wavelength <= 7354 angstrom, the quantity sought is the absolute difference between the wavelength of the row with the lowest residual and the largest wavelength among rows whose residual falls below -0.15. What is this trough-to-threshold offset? 6.8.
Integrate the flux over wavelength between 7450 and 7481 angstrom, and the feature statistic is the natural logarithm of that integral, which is 5.64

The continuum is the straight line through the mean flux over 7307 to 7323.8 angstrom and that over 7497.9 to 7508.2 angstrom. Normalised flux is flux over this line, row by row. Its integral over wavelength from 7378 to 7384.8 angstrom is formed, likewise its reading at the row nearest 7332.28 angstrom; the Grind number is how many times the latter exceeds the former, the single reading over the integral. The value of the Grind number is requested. 0.13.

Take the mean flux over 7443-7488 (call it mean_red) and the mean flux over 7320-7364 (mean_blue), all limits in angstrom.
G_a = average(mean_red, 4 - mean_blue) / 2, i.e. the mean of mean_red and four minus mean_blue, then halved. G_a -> 1.00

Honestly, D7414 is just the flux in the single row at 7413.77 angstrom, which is 9.312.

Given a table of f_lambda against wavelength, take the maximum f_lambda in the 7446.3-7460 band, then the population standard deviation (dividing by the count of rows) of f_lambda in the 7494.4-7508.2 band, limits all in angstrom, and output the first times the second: 2.0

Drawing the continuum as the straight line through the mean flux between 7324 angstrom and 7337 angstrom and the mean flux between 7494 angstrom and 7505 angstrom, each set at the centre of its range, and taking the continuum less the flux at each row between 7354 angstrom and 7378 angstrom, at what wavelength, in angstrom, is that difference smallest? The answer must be 7376.31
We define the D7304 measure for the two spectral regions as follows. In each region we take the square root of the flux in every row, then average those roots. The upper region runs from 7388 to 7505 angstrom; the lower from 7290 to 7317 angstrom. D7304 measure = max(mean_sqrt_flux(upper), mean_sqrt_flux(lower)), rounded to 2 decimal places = 3.04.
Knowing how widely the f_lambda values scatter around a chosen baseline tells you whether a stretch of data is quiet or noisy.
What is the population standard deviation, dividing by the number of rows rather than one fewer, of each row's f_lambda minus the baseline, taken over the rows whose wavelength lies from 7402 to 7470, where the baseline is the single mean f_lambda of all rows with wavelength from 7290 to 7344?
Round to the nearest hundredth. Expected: 0.57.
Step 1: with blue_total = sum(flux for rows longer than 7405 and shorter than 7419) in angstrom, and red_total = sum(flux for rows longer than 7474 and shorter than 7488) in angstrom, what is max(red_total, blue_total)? 35.8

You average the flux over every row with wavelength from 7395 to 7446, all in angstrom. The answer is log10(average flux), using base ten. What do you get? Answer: 0.952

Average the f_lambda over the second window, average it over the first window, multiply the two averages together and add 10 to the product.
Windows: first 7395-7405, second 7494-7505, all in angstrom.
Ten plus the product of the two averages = 93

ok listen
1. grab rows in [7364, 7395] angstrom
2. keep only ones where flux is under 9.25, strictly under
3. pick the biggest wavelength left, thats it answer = 7393.31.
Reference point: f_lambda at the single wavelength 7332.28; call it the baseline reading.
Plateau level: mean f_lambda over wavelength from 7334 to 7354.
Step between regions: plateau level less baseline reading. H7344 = -0.3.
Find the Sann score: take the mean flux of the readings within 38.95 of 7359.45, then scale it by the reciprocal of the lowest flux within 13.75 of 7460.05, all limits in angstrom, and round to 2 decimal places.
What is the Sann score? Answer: 1.08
